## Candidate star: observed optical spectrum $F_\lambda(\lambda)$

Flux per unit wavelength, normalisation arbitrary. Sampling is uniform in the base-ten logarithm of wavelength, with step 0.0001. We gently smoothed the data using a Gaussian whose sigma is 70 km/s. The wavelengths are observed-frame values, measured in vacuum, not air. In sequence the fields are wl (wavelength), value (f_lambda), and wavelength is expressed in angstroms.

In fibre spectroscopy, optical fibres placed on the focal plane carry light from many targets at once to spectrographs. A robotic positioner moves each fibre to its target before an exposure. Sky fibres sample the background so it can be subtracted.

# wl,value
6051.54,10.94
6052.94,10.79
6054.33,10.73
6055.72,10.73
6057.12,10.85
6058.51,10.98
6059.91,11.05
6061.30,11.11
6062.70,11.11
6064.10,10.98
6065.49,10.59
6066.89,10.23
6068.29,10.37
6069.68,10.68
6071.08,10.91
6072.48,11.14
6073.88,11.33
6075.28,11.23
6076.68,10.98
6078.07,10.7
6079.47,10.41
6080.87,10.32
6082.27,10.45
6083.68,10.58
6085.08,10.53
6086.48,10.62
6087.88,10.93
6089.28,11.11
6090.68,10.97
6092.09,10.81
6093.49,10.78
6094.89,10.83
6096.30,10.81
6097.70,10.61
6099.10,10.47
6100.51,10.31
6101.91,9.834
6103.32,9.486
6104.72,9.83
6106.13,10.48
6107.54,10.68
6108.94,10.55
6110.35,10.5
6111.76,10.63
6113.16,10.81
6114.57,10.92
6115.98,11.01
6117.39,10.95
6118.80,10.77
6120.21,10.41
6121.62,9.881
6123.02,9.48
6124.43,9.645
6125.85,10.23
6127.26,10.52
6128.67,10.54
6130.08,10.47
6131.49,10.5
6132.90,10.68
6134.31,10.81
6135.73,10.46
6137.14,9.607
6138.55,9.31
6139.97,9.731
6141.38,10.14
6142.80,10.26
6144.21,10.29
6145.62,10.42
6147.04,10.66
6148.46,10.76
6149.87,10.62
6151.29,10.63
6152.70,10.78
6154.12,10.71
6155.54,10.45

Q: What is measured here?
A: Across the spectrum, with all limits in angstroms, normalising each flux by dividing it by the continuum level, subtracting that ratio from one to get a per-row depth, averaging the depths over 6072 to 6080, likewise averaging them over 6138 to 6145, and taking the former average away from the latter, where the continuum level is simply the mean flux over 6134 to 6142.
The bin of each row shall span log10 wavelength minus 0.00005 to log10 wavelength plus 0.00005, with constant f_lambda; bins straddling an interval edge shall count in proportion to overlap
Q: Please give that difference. 0.10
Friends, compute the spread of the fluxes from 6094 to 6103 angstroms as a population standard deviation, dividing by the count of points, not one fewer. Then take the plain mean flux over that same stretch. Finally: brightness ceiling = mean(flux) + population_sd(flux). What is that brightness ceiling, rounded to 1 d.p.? 10.8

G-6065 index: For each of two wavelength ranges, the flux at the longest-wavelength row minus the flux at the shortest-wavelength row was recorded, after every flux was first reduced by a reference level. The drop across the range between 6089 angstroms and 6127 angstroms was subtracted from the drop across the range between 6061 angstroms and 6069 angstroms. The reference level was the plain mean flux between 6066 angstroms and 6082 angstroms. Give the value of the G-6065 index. 0.1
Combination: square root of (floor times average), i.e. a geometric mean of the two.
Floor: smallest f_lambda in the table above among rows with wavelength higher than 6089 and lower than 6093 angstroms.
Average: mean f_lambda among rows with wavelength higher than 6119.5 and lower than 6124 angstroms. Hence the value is 10.36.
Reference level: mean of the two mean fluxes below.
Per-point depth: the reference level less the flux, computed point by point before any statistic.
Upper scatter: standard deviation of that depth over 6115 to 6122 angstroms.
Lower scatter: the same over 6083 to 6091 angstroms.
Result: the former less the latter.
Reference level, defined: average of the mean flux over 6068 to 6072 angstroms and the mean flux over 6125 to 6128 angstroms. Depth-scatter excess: 0.2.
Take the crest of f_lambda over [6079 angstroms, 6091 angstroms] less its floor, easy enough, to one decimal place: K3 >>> 0.8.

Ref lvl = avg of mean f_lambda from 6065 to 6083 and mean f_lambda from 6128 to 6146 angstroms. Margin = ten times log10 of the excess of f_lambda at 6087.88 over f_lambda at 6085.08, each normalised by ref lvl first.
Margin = -14.2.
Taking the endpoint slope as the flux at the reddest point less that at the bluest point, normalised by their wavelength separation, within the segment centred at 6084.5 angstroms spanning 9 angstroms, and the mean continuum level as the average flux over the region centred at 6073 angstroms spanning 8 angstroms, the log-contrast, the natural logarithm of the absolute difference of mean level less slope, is 2.39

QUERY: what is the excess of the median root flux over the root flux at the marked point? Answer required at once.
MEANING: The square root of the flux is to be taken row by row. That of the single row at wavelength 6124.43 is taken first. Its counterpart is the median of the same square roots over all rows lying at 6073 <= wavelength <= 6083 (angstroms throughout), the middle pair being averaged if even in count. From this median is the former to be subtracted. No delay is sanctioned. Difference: 0.17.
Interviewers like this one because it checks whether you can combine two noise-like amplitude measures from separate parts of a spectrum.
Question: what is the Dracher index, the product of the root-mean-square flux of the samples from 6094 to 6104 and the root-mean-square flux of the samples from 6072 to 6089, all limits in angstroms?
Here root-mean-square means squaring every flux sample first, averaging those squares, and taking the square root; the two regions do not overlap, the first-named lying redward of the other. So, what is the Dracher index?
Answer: 111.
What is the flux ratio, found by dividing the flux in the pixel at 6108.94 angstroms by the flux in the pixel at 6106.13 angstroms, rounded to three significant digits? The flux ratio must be 1.01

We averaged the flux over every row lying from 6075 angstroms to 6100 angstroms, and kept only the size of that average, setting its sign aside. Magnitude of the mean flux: 10.7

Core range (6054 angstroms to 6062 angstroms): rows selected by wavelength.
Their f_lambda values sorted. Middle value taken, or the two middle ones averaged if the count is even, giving 10.9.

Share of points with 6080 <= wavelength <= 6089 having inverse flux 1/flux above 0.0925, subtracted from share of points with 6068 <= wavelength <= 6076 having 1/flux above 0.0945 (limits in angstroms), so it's -0.67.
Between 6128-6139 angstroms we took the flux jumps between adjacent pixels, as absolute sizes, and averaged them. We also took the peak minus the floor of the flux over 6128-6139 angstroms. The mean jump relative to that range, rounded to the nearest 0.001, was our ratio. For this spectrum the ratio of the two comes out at 0.182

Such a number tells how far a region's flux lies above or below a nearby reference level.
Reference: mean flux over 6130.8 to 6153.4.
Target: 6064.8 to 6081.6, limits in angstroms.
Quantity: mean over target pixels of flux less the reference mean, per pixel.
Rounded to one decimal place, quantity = 0.4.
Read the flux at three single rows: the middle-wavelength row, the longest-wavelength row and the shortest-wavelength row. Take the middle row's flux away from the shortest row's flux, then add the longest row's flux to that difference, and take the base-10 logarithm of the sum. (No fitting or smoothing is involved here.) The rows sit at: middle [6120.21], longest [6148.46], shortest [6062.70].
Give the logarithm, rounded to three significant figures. 1.06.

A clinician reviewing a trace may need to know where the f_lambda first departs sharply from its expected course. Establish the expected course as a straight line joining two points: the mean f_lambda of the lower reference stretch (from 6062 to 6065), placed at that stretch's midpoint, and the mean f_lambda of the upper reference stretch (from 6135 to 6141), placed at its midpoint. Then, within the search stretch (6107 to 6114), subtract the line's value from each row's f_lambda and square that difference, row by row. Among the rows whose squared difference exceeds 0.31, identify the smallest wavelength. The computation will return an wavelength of 6113.16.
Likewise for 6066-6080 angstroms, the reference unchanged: 6066.89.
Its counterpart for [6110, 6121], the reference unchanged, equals 6113.16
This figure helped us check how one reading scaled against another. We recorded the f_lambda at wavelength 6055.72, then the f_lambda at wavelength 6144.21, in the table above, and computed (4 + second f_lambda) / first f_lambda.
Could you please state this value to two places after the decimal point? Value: 1.33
